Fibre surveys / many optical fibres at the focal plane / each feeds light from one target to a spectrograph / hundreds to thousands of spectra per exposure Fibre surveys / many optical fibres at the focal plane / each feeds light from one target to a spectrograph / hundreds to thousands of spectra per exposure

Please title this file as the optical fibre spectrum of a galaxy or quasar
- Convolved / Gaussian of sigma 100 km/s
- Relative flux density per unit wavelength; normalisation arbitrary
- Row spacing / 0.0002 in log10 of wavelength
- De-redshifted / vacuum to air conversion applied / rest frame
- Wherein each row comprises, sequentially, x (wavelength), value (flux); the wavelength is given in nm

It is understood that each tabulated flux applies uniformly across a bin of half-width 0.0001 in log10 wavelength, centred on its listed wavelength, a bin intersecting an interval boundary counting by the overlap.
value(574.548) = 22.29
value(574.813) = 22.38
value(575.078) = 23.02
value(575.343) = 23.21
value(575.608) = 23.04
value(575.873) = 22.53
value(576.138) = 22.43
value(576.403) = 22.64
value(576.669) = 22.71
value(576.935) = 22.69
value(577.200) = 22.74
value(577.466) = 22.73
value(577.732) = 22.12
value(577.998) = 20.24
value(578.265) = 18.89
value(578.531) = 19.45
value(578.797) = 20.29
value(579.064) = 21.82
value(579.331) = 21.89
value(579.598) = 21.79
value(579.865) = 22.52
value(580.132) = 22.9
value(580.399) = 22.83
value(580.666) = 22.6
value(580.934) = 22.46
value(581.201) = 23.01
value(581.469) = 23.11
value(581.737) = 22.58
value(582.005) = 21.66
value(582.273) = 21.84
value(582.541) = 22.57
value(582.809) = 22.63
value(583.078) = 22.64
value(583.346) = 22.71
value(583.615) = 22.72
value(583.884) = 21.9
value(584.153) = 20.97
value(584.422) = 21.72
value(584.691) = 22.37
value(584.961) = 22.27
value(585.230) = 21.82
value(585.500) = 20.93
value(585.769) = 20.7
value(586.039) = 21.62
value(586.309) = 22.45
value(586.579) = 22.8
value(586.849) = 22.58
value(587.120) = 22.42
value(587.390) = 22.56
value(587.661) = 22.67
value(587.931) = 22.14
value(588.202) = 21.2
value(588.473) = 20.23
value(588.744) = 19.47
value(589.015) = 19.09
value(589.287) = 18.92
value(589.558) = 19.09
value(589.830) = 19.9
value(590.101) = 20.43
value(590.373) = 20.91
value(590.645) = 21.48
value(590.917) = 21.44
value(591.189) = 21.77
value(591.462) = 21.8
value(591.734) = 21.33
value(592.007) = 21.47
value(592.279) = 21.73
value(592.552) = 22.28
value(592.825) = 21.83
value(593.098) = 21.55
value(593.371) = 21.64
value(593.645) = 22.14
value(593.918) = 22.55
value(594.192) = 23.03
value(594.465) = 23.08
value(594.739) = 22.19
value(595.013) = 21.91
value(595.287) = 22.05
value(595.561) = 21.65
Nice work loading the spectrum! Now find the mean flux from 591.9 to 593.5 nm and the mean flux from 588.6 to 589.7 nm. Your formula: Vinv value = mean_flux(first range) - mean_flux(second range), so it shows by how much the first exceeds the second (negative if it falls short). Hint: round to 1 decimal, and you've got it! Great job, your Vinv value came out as 2.6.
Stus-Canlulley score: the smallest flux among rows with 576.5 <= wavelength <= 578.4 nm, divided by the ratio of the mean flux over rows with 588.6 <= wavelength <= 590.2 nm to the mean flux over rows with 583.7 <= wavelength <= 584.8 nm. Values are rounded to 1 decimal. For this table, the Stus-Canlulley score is 21.1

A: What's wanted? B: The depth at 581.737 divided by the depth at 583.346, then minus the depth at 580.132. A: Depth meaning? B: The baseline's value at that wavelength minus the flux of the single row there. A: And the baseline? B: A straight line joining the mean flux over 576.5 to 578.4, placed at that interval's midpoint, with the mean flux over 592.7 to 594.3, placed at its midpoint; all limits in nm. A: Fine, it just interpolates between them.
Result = 2.0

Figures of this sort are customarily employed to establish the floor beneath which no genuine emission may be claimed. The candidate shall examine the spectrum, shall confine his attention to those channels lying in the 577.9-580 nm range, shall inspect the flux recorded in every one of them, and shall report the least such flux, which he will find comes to 18.89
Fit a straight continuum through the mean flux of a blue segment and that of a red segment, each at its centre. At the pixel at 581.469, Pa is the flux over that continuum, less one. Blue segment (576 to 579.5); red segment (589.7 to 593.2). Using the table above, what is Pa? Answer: 0.073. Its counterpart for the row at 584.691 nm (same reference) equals 0.041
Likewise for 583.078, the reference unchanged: 0.053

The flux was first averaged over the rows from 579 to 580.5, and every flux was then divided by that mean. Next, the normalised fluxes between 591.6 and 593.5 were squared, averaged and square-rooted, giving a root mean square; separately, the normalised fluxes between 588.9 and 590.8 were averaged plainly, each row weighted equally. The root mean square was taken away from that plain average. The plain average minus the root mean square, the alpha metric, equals -0.08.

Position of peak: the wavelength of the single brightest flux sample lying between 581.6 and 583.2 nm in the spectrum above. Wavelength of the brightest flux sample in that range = 583.078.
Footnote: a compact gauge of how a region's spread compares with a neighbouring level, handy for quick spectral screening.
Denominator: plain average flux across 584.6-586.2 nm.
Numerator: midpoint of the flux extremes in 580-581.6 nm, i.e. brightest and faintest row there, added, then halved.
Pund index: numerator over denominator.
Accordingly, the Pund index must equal 1.05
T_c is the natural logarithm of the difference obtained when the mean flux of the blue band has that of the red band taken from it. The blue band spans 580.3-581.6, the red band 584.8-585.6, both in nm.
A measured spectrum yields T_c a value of 0.1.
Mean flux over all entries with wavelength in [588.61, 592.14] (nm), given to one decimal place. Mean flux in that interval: 20.5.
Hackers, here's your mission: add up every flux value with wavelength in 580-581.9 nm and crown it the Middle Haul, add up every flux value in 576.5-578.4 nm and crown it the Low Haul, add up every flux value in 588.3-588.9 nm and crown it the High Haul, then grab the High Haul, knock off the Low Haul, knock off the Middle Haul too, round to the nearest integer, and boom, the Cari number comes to -272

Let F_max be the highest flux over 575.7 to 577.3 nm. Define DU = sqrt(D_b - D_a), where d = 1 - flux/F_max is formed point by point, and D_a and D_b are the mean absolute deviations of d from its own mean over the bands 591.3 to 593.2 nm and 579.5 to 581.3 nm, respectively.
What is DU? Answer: 0.050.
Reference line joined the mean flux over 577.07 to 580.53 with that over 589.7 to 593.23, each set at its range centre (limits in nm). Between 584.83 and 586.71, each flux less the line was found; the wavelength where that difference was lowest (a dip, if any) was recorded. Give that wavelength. 585.769 nm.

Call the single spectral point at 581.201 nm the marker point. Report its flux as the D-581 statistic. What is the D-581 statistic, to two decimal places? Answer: 23.01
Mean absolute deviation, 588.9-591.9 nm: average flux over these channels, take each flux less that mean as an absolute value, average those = 0.98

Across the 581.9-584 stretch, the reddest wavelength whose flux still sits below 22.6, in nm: 583.884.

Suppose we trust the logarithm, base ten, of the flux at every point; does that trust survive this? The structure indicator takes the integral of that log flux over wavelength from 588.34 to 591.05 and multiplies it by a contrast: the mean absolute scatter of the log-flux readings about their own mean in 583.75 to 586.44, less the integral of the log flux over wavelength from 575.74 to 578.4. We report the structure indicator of -12.6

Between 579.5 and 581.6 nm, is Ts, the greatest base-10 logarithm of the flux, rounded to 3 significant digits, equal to 1.36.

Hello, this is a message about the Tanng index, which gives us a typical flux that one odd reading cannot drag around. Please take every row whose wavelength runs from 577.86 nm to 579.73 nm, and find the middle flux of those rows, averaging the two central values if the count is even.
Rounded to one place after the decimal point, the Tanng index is 20.3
